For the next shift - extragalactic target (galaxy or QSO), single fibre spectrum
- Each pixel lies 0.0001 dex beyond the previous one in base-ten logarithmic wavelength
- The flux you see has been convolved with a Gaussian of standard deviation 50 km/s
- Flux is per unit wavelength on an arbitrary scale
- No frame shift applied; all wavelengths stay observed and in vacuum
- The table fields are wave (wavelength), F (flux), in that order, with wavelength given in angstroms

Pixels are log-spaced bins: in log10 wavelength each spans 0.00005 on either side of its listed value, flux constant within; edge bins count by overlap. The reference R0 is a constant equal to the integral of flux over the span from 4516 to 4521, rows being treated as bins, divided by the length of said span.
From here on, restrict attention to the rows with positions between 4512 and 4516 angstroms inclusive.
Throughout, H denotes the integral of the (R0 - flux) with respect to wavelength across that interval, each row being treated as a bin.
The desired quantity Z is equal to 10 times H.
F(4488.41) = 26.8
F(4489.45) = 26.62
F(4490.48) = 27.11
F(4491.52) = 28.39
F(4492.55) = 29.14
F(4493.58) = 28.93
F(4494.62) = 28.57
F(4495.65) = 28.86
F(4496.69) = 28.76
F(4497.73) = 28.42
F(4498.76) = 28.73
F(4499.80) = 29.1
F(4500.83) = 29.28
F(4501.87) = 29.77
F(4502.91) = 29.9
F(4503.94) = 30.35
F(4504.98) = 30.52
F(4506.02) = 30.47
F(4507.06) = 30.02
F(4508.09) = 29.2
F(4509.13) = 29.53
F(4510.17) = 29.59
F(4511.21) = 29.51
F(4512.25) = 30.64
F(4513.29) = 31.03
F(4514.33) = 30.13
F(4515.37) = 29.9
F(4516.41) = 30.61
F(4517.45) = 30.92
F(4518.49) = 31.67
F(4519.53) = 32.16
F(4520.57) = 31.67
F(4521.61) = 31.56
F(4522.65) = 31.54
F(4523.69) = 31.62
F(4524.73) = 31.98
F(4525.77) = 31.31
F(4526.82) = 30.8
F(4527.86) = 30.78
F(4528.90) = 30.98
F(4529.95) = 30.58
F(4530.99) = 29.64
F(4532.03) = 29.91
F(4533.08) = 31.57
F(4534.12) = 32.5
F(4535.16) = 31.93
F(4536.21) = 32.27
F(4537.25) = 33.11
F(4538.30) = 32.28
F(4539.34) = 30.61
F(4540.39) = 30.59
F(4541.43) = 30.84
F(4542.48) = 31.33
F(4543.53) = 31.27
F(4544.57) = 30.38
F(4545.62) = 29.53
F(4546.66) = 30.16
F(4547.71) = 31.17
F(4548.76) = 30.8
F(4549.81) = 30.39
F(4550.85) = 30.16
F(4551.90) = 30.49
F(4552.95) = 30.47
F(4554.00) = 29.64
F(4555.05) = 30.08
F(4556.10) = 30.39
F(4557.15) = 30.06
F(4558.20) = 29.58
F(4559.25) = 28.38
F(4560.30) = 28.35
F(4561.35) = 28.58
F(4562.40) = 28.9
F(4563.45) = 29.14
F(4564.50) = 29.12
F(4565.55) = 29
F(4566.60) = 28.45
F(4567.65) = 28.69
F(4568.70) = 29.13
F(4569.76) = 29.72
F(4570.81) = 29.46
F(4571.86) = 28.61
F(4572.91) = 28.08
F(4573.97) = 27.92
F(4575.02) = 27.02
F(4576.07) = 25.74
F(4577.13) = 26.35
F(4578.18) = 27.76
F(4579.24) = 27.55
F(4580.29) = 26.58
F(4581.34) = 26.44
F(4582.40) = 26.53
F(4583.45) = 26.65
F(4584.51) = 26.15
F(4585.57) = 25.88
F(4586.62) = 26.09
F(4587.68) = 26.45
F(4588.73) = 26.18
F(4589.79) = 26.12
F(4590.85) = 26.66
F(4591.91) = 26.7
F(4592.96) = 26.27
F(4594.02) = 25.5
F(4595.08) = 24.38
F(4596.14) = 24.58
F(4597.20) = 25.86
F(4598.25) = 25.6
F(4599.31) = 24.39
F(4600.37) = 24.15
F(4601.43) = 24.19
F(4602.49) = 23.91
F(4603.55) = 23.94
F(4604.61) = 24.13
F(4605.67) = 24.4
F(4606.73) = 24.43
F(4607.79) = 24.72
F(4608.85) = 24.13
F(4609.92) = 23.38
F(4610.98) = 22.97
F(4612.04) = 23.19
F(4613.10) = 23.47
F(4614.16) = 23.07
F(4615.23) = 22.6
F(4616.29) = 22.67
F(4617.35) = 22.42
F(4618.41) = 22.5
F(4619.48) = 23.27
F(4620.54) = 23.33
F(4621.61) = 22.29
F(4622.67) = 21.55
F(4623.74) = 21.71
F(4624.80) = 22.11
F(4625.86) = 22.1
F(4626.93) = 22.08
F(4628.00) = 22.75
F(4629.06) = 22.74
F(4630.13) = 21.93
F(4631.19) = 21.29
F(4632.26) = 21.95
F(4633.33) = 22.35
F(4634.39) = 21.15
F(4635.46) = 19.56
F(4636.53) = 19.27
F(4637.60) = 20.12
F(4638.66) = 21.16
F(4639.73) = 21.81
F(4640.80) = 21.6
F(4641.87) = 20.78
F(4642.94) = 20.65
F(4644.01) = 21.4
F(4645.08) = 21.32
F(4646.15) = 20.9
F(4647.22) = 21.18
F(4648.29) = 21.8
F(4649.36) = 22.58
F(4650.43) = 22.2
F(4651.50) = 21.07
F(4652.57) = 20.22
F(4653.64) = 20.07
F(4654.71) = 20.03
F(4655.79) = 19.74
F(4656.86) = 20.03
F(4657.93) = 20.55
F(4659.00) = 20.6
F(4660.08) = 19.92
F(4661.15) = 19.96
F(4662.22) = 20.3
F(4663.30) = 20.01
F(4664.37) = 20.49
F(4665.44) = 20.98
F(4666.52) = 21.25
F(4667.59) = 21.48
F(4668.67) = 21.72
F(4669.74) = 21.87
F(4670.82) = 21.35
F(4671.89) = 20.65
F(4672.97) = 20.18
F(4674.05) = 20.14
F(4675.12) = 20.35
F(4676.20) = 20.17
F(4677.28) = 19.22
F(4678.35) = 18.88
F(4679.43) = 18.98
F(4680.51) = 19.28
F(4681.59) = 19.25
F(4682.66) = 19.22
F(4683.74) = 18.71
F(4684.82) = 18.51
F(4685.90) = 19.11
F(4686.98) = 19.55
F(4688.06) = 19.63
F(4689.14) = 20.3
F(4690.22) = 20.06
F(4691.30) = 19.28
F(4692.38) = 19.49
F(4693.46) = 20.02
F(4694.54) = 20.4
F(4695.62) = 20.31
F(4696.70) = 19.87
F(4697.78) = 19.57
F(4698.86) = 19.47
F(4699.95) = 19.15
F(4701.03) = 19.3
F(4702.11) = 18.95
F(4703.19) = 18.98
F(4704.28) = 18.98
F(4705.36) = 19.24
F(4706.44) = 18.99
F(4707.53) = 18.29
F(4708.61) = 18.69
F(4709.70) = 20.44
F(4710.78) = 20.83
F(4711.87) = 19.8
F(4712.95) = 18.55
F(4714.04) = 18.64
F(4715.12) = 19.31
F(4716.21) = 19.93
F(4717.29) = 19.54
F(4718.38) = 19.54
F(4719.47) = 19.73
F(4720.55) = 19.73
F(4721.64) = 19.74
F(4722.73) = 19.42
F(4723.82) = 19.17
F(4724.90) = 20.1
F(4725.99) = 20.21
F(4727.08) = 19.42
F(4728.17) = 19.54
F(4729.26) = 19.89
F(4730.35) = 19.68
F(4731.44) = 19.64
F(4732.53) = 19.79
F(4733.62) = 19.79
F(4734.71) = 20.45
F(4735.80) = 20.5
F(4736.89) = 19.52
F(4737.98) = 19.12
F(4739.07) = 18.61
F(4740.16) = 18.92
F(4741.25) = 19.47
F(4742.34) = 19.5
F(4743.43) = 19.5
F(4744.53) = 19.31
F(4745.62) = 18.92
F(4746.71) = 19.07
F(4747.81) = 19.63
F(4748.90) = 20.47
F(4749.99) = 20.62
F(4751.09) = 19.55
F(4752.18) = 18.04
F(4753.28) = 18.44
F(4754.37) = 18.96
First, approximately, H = 4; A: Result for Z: 41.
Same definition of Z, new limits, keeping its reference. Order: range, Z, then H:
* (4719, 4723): 471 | 47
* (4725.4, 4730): 536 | 54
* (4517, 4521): -7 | -1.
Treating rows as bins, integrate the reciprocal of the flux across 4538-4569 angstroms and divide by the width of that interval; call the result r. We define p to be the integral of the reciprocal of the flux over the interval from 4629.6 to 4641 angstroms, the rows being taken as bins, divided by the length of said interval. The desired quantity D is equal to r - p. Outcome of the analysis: -0.014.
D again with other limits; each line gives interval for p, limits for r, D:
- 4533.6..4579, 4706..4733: 0.017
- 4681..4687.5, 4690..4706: -0.001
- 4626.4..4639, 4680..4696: 0.004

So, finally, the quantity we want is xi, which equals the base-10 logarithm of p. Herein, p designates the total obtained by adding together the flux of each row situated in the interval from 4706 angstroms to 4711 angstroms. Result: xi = 1.99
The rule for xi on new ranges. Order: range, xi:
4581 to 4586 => 2.12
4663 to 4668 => 2.02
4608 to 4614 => 2.07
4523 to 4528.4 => 2.19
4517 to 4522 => 2.20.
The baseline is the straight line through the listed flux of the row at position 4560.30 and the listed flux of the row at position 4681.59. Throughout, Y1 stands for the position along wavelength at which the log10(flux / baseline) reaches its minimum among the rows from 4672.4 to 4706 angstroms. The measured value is 4678.35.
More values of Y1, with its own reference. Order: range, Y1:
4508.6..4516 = 4509.13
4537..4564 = 4559.25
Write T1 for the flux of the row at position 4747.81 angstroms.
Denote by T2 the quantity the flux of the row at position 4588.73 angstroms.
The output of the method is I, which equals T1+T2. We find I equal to 46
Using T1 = 19.63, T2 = 26.18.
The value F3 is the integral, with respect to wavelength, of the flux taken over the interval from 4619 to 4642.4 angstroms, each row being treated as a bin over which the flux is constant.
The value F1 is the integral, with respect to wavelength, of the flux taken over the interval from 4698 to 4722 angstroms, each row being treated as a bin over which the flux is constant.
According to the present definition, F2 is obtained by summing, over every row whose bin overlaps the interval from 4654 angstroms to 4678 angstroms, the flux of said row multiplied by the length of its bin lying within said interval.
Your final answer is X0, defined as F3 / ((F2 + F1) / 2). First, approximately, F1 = 464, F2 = 492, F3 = 507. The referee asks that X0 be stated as 1.06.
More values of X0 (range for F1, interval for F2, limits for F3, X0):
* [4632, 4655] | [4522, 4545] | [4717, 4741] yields 0.78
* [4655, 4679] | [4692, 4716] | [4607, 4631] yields 1.14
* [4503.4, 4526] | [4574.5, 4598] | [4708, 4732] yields 0.72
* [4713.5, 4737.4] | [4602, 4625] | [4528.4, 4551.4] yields 1.42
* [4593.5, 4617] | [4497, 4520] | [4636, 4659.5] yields 0.78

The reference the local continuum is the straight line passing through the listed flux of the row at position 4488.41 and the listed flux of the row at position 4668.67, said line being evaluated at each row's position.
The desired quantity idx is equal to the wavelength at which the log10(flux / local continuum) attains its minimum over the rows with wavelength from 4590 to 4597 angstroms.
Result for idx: 4595.08 angstroms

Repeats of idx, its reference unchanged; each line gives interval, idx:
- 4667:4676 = 4674.05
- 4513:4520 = 4515.37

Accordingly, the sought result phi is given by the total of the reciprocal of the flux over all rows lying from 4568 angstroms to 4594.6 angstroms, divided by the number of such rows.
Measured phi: 0.0371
